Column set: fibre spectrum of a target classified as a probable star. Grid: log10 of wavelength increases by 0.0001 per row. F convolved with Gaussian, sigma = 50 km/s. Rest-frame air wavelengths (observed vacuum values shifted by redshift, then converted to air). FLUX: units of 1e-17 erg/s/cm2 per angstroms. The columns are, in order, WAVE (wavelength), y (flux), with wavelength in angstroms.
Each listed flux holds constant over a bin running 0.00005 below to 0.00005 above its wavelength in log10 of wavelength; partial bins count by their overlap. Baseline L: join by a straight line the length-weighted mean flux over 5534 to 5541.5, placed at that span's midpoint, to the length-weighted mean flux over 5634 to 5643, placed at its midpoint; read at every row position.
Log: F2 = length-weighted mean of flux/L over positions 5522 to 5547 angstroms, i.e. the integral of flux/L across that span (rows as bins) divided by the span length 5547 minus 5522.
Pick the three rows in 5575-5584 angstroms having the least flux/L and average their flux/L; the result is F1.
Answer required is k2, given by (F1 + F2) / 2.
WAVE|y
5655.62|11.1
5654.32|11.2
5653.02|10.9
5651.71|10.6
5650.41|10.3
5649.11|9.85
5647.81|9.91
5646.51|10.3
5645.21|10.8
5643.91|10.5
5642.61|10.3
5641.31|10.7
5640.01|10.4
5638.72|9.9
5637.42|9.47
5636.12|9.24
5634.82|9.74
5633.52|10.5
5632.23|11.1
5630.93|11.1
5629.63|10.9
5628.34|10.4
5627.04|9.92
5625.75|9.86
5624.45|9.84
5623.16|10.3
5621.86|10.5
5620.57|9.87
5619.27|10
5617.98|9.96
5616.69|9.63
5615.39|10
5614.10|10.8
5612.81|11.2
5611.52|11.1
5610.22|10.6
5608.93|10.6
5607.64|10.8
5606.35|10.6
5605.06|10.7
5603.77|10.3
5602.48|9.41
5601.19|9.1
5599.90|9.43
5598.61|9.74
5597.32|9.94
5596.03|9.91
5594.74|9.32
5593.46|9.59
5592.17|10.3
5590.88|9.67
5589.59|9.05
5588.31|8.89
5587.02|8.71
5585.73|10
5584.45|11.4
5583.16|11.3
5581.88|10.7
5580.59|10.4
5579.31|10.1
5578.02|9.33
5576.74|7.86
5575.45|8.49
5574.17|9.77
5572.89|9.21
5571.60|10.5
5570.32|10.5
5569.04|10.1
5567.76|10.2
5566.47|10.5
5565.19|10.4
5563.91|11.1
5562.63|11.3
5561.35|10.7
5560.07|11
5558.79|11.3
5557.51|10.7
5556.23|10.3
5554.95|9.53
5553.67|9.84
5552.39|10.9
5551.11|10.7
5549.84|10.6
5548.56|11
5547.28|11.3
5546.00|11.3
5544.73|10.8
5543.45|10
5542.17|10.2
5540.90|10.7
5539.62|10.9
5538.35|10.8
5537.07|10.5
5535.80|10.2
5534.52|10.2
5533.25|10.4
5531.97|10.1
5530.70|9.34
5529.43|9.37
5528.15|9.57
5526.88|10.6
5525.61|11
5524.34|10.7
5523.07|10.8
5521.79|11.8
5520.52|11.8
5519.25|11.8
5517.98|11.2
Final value 0.91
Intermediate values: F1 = 0.83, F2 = 0.99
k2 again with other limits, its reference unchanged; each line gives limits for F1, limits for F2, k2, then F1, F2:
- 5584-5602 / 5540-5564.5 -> 0.94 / 0.87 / 1.02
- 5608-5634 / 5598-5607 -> 0.97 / 0.97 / 0.97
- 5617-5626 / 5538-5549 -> 1.00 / 0.98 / 1.02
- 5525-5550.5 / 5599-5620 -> 0.95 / 0.89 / 1.01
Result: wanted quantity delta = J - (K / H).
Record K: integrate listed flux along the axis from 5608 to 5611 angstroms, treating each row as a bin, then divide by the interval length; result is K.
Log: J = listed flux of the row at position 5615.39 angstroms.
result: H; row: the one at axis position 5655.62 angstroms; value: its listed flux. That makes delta 9.0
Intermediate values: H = 11.1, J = 10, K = 10.6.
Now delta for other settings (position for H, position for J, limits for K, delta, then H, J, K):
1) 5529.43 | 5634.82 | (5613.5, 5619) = 8.7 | 9.37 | 9.74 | 10.1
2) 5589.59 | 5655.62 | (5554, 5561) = 9.9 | 9.05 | 11.1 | 10.5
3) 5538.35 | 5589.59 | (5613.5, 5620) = 8.1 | 10.8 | 9.05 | 10.1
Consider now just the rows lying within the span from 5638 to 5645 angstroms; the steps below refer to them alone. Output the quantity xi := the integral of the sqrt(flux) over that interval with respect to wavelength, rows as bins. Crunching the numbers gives 22.6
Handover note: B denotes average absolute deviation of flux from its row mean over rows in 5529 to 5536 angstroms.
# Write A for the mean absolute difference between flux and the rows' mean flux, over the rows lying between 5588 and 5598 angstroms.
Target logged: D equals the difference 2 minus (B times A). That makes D 1.86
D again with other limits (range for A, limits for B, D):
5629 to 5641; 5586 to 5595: 1.75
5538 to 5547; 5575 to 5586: 1.70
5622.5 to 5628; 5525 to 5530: 1.89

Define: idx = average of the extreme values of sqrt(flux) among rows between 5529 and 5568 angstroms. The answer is 3.21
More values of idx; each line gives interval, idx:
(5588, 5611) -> 3.13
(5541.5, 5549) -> 3.26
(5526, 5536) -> 3.16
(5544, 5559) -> 3.22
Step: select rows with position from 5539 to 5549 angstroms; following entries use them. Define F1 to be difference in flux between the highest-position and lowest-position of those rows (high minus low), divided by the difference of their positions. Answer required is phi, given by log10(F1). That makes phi -1.95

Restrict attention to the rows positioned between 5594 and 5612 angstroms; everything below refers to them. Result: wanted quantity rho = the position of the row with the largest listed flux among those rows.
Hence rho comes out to 5611.52 angstroms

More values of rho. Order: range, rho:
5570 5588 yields 5584.45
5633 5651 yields 5645.21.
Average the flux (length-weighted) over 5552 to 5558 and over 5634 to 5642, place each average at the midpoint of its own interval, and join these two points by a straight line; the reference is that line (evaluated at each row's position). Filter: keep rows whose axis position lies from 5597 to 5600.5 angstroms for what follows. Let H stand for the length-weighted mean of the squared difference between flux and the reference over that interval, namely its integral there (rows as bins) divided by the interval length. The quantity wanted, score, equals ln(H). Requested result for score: -1.7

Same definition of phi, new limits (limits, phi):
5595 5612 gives -1.11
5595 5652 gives -1.91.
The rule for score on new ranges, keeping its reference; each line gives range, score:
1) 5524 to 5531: -0.7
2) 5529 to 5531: -0.1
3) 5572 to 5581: 0.3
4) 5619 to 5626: -2.6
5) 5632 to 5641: -1.1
